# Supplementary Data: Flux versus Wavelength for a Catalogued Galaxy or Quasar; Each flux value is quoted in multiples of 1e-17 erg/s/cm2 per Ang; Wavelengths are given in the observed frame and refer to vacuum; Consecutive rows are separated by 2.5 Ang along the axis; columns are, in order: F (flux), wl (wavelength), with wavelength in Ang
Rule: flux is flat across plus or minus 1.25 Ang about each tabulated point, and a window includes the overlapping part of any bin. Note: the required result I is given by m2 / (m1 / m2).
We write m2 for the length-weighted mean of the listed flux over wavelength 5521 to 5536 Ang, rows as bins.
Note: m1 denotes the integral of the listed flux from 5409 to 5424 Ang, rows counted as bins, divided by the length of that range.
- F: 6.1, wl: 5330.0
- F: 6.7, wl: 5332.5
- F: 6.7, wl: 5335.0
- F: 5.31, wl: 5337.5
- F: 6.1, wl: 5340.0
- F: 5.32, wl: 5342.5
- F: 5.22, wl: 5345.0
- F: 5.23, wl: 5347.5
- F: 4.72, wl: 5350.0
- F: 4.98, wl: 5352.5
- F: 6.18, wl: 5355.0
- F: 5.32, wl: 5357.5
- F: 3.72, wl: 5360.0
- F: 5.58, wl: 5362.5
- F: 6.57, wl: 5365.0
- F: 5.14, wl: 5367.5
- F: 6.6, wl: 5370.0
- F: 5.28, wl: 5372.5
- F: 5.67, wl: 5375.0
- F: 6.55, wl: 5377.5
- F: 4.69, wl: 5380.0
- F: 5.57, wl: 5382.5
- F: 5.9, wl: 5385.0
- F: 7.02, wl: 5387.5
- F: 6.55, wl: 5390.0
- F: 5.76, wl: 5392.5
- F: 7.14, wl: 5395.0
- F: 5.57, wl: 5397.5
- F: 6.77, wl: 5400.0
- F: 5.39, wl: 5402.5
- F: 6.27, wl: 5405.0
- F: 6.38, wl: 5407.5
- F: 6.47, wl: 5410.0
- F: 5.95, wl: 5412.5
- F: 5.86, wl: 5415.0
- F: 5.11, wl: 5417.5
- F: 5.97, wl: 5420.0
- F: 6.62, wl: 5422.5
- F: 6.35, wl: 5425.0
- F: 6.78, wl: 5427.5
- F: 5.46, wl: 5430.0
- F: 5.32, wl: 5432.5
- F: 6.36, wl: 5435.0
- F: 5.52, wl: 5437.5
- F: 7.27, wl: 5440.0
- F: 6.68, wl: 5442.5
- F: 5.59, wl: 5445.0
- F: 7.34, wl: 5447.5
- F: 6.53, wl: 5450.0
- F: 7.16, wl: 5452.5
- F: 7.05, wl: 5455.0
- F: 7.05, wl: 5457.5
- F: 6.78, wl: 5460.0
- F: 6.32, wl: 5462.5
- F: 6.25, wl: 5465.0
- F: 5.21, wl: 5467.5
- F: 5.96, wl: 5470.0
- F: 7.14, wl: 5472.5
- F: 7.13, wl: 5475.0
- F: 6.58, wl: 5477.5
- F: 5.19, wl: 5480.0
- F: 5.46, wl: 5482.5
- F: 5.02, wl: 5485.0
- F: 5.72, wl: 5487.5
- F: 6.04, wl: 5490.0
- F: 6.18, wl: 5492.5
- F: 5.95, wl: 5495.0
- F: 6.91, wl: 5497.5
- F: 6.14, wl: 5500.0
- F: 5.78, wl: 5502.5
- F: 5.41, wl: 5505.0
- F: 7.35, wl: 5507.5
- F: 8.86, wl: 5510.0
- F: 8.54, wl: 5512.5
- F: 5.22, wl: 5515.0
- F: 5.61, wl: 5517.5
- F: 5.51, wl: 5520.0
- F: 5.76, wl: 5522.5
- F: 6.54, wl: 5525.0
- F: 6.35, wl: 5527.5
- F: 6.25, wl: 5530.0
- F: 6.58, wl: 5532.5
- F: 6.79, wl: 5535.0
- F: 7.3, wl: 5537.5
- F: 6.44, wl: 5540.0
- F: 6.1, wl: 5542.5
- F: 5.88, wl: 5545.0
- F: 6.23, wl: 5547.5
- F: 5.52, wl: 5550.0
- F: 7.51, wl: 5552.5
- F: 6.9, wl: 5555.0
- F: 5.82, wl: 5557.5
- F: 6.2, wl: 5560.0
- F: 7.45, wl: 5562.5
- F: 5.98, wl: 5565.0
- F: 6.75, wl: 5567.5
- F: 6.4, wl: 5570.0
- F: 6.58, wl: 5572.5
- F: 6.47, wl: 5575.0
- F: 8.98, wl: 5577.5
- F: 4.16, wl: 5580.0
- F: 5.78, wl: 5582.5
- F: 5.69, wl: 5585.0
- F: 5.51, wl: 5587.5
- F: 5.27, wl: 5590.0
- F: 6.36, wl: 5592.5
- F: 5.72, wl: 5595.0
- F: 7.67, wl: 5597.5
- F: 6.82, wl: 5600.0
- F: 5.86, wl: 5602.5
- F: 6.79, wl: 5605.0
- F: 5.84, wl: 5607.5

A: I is 6.7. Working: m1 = 5.99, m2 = 6.4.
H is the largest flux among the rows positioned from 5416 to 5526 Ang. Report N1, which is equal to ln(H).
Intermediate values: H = 8.86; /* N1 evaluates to 2.18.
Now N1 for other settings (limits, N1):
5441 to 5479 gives 1.99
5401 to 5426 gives 1.89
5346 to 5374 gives 1.89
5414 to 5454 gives 1.99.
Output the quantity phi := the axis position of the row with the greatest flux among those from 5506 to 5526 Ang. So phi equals 5510.0 Ang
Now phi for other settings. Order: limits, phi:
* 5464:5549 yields 5510.0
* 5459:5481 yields 5472.5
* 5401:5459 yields 5447.5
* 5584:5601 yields 5597.5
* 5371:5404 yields 5395.0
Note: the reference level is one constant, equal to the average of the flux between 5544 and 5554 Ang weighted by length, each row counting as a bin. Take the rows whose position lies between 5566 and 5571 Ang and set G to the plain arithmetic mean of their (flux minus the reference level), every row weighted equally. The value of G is 0.3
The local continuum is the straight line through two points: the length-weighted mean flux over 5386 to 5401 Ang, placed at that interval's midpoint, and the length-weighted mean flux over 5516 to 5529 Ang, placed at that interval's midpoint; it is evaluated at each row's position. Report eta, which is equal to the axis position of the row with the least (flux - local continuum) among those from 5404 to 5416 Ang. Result 5415.0 Ang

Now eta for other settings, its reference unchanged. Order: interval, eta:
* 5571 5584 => 5580.0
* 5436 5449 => 5437.5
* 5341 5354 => 5350.0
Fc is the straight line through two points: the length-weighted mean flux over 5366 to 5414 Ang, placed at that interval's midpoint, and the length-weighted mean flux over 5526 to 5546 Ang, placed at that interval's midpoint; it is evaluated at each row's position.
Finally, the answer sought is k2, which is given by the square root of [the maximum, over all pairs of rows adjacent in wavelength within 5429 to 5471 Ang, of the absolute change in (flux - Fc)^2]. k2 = 1.09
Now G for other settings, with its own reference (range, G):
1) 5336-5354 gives -1.0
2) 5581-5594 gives -0.6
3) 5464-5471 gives -0.5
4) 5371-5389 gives -0.5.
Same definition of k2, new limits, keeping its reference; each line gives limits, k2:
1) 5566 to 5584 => 2.38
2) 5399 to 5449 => 1.00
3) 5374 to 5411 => 1.24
